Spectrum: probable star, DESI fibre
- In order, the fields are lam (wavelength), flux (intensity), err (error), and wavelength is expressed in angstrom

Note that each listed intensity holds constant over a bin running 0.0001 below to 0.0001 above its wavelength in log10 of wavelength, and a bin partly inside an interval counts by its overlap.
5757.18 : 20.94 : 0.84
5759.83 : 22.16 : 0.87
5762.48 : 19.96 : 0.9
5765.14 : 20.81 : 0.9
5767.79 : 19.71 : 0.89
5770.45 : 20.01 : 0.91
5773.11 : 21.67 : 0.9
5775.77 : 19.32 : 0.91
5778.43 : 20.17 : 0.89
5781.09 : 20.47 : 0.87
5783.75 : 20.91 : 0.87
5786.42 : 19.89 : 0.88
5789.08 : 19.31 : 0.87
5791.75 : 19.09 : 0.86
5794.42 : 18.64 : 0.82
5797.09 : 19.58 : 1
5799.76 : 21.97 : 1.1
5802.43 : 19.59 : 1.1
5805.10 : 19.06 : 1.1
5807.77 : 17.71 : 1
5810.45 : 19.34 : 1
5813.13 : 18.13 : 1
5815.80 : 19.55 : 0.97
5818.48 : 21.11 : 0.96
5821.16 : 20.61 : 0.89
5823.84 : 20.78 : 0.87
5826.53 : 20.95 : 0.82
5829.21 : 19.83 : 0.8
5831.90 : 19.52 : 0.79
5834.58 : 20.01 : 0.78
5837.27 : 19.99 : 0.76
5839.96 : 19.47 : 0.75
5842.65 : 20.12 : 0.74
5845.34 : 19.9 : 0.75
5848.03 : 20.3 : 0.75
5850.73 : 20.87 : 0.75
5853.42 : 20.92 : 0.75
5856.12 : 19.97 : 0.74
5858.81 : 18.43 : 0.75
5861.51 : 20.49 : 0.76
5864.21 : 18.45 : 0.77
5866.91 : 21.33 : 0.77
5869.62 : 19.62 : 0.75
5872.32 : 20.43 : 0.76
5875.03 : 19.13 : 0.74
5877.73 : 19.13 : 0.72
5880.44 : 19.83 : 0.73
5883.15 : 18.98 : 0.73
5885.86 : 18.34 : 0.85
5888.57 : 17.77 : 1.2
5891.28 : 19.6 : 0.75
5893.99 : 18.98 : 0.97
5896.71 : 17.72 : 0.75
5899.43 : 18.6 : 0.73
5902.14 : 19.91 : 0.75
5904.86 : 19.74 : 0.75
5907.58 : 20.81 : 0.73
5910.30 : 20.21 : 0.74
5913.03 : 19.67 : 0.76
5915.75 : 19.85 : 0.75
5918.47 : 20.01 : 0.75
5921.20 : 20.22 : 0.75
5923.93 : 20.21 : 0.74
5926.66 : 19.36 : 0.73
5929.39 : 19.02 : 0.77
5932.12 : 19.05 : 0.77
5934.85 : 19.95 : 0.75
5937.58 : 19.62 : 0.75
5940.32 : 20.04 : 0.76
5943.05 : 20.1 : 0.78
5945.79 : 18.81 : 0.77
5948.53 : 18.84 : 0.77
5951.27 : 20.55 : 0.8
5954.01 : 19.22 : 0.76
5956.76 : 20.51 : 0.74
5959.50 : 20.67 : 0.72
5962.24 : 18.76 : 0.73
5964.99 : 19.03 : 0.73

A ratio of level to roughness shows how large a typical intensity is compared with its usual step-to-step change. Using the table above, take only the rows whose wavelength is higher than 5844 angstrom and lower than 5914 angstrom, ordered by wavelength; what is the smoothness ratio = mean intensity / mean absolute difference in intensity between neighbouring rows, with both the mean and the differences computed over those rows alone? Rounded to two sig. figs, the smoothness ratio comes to 19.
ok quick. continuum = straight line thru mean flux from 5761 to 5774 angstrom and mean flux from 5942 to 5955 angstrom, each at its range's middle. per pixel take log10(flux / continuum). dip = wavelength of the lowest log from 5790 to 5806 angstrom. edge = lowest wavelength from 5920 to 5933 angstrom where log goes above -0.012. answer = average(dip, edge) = 5857.8 angstrom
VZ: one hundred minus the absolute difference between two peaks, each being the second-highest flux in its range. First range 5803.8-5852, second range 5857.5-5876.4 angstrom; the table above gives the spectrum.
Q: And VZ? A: 99.5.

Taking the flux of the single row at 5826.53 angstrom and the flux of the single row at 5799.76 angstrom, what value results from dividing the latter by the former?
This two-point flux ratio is 1.05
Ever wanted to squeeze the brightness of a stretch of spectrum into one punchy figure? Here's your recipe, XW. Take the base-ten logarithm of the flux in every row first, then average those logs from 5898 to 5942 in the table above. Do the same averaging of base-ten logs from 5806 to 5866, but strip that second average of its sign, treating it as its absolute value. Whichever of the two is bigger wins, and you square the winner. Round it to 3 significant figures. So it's 1.68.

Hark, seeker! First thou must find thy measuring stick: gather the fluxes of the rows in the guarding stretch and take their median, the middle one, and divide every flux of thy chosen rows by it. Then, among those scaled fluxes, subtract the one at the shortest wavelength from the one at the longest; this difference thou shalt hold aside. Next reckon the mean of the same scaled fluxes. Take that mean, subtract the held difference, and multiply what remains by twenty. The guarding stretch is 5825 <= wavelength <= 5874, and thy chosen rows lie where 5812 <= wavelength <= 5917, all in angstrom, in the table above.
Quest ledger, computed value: 18.0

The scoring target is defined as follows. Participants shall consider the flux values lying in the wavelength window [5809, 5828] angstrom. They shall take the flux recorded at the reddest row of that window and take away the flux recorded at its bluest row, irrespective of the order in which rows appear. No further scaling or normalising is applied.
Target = 1.6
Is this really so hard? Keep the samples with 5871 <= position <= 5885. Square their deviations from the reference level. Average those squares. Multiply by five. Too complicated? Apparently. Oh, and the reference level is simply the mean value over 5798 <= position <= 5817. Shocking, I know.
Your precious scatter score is 1.7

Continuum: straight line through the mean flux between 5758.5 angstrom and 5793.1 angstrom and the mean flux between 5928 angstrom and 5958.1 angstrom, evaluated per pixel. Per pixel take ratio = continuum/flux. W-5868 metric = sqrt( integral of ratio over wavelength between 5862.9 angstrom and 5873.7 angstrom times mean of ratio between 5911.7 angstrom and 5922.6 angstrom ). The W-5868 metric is 3.27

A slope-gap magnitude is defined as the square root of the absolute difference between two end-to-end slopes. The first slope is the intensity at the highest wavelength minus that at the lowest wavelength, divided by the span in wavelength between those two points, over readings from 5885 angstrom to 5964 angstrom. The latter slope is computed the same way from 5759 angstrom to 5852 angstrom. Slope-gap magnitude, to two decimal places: 0.14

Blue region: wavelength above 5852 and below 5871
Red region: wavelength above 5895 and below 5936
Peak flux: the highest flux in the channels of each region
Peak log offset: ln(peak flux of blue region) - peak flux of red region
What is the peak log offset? -17.7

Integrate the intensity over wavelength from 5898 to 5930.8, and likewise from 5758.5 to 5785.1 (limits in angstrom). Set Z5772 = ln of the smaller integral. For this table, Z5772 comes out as 6.3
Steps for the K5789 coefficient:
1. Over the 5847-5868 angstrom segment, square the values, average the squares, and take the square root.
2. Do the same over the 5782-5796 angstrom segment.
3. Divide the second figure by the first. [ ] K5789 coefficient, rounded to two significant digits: 0.97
